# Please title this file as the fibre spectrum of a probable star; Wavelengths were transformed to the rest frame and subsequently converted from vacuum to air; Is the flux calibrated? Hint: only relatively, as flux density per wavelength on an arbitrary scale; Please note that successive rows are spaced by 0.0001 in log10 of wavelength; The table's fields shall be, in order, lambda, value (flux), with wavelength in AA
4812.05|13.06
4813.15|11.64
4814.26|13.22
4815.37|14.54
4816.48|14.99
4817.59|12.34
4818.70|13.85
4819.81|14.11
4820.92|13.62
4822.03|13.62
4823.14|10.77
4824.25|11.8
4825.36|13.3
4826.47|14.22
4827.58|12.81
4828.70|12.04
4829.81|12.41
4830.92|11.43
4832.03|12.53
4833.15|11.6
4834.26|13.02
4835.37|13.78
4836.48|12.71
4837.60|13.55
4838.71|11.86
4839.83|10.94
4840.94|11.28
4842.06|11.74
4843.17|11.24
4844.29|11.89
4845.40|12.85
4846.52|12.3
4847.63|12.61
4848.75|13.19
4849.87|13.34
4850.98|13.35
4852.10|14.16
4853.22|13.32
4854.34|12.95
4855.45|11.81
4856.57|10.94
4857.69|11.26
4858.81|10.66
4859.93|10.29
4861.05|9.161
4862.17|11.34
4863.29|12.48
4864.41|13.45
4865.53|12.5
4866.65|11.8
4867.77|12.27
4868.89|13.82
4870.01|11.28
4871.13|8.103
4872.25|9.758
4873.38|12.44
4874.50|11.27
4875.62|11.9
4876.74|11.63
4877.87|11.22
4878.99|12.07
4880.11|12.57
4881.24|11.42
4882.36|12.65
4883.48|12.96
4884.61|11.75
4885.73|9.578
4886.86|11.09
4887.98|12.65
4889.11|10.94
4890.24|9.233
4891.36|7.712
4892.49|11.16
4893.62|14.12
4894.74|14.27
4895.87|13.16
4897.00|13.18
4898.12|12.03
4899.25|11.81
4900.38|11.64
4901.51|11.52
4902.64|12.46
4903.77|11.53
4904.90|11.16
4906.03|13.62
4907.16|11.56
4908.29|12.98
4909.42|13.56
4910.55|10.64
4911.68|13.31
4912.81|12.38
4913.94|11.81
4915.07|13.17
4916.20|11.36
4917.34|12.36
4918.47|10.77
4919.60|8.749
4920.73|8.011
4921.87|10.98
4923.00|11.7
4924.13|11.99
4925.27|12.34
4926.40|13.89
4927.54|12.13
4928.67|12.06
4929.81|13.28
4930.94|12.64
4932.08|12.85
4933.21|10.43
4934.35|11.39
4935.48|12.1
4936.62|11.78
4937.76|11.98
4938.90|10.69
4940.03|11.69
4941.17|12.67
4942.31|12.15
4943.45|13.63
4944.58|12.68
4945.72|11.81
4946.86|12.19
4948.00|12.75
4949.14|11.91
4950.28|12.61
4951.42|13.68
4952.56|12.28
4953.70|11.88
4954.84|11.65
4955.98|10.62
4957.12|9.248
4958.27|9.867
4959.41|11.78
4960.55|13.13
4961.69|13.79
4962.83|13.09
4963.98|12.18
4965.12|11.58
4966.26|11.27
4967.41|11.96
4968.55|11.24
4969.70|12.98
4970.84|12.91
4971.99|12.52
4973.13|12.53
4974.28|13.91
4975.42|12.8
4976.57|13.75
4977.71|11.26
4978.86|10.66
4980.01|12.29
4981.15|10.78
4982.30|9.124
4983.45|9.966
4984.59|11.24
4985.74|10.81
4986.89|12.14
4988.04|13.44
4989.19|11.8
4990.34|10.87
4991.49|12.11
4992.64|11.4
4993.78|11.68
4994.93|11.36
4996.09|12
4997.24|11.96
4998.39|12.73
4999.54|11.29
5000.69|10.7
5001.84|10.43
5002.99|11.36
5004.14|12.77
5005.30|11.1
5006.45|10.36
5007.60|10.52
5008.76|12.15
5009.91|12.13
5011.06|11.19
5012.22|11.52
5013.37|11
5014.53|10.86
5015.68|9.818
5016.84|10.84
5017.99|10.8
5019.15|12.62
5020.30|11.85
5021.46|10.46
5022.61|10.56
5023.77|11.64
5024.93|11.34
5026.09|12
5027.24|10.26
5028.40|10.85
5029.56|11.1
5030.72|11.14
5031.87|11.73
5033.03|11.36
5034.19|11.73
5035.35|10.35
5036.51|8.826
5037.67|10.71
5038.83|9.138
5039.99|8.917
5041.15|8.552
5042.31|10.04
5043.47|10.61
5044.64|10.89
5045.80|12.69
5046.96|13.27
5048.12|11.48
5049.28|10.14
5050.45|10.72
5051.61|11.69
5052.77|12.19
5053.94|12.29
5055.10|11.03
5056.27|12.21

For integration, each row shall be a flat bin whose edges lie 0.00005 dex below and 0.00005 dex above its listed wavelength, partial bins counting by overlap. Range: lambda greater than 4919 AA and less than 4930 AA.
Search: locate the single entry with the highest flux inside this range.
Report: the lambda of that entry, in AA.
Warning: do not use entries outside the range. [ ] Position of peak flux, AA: 4926.40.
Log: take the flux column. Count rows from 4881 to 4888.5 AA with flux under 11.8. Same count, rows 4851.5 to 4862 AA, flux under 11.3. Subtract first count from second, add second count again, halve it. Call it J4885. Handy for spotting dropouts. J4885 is 3.0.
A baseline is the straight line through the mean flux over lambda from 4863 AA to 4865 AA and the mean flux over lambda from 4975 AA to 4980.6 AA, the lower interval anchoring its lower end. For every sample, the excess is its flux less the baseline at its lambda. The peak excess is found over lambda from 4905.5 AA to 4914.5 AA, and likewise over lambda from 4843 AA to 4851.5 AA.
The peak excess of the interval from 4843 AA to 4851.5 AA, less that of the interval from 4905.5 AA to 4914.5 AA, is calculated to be -0.7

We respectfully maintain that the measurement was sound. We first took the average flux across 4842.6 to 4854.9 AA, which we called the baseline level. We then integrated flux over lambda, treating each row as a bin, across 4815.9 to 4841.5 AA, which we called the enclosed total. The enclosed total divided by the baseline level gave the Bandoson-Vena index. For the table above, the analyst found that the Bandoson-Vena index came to 25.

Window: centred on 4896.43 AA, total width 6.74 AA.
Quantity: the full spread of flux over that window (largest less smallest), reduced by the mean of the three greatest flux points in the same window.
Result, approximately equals -11.4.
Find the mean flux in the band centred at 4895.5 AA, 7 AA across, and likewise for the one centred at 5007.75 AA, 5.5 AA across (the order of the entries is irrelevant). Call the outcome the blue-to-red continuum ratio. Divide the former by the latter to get 1.15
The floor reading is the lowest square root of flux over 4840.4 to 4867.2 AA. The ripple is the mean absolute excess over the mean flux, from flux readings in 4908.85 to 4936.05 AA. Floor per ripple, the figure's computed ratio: 2.9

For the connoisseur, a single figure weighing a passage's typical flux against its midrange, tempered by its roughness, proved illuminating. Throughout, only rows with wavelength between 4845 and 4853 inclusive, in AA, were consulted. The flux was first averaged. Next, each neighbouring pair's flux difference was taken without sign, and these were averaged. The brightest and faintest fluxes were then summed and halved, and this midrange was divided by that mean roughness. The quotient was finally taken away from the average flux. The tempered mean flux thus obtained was -20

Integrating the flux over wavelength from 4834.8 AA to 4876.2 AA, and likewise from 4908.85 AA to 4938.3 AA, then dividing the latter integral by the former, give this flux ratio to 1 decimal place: 0.7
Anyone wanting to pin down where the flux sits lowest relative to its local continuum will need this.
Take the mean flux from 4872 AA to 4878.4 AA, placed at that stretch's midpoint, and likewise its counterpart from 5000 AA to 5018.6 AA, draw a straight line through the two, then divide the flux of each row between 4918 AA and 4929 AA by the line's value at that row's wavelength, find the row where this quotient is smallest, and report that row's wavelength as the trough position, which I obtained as 4920.73 AA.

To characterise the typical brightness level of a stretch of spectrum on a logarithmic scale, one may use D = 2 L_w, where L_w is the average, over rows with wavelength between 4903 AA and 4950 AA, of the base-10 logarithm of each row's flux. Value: 2.15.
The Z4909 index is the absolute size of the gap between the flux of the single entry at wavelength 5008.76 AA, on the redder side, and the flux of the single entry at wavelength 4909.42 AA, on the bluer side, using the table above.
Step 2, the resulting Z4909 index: 1.41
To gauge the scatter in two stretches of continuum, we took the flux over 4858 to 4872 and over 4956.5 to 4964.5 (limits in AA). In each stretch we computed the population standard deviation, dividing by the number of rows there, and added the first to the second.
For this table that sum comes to 3.20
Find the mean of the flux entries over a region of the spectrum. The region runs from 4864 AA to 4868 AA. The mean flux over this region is 12.5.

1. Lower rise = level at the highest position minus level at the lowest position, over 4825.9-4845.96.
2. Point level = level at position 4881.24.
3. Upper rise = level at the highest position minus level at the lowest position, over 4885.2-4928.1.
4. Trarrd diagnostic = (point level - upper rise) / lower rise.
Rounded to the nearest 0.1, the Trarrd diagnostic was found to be -6.5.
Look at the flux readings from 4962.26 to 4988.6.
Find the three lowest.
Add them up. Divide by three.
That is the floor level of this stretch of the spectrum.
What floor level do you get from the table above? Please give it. 9.9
